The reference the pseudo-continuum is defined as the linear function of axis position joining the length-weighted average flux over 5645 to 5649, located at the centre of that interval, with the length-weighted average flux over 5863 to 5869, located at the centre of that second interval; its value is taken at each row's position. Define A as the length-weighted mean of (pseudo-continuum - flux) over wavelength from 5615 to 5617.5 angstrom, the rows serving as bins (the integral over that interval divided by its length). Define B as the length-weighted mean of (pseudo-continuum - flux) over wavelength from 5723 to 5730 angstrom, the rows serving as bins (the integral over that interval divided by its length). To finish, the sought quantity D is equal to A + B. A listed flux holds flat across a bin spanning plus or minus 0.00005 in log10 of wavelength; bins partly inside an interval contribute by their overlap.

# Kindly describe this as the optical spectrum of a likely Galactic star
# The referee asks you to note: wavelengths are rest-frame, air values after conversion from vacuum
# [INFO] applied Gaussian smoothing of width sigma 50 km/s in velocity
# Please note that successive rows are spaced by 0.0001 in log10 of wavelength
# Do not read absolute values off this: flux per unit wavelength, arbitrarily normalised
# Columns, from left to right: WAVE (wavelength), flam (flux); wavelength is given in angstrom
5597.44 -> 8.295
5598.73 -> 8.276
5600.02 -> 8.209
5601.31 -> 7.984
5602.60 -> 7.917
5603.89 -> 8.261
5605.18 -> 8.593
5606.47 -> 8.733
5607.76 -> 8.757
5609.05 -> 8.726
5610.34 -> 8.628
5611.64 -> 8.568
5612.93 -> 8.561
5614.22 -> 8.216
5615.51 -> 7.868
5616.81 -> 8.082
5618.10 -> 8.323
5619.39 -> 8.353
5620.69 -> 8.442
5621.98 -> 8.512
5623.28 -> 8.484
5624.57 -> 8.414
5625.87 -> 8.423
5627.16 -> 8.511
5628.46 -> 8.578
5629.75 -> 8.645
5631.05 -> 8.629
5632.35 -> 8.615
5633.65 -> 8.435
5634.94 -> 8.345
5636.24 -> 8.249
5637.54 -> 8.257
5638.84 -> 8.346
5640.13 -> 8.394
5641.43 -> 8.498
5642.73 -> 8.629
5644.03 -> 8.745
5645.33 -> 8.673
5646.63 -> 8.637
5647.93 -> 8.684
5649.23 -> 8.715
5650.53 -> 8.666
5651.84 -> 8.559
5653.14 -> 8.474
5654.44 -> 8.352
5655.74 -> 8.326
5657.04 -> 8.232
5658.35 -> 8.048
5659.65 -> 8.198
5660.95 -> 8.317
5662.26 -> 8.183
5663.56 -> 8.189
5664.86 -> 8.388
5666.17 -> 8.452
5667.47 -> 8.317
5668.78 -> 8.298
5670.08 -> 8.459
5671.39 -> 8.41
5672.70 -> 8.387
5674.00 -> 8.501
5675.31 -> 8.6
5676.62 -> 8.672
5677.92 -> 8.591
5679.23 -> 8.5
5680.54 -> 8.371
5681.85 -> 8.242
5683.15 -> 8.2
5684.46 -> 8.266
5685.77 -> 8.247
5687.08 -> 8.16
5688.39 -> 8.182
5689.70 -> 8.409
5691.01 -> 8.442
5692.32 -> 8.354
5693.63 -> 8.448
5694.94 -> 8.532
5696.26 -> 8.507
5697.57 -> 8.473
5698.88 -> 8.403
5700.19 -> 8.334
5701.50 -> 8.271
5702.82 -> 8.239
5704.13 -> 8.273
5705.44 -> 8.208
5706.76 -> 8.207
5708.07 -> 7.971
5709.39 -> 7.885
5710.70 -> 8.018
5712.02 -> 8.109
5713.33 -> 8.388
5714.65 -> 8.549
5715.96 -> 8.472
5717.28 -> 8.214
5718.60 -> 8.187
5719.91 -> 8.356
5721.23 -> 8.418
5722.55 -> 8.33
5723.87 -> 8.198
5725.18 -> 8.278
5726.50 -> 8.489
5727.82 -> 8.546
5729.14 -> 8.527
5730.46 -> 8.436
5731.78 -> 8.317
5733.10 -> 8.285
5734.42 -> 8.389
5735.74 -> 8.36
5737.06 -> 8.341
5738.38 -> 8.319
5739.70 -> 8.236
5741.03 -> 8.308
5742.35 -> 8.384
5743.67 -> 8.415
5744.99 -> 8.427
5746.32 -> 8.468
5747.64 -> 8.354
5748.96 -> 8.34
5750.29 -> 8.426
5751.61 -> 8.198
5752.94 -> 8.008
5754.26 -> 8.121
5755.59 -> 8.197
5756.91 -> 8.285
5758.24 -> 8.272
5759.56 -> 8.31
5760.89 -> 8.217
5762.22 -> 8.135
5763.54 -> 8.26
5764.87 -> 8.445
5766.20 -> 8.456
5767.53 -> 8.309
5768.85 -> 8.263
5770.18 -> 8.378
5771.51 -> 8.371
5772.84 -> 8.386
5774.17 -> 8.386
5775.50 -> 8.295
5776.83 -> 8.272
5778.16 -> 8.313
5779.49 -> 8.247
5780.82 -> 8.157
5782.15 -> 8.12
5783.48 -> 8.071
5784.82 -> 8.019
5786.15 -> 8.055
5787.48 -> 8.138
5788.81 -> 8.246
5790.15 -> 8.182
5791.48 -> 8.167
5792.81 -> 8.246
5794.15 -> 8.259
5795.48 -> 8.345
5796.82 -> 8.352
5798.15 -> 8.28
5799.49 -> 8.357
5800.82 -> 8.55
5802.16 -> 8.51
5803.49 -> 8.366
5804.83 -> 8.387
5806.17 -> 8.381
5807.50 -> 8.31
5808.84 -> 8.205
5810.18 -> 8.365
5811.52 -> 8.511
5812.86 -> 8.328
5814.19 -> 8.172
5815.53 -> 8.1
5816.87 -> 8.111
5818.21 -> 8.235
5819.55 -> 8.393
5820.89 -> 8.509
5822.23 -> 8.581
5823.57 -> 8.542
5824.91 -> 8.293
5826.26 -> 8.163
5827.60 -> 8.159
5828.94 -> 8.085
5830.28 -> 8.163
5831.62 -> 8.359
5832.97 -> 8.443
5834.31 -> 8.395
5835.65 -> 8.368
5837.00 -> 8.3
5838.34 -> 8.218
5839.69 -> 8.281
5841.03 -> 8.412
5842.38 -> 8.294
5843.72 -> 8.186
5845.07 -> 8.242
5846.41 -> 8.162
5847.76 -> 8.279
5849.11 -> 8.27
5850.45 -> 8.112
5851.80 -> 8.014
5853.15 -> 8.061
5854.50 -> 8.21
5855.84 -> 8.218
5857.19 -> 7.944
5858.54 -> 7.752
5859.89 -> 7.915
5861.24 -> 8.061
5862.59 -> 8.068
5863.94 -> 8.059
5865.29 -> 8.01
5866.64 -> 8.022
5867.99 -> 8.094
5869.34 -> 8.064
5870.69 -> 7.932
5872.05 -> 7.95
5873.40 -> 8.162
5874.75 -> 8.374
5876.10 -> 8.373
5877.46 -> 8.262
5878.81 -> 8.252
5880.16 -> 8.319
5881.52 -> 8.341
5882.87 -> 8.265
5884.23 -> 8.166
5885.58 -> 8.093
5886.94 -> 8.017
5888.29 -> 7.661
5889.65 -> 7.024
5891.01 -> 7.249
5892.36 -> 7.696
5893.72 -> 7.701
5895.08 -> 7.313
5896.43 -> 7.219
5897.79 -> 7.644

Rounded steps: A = 0.77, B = 0.04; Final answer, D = 0.8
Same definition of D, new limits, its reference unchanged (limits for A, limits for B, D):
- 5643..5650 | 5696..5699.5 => 0.1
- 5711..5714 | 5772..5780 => 0.3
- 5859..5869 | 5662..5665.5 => 0.4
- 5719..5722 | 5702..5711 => 0.5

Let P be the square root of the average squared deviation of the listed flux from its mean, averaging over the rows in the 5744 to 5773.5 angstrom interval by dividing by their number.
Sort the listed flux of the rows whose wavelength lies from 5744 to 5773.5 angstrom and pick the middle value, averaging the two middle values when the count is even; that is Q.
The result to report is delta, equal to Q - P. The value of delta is 8.19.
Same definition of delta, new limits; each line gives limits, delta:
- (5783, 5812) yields 8.15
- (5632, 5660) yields 8.26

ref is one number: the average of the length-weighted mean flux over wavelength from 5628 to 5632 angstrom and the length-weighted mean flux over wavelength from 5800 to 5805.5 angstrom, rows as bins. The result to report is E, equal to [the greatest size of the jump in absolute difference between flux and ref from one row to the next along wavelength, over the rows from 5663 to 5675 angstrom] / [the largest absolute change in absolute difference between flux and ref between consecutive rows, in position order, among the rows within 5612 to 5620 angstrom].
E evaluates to 0.6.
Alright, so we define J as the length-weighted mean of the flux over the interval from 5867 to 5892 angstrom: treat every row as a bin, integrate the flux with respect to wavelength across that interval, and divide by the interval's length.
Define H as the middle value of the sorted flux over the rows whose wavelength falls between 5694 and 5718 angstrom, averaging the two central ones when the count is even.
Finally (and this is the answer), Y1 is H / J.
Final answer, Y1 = 1.030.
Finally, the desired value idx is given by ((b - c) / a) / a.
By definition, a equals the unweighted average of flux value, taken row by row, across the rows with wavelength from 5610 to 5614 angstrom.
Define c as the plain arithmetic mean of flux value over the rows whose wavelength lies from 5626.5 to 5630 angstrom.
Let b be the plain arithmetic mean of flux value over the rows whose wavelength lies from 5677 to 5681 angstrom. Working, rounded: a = 8.59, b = 8.49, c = 8.6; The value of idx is -0.0012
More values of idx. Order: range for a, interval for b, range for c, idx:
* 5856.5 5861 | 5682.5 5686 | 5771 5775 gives -0.0023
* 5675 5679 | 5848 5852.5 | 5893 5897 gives 0.0097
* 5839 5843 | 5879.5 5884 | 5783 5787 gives 0.0037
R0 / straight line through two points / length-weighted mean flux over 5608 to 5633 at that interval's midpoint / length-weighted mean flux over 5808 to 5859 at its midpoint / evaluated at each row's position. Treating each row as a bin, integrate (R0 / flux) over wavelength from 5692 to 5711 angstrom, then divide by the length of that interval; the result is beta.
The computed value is 1.01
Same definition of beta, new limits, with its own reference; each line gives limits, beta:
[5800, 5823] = 0.99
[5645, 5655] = 0.98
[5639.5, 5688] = 1.00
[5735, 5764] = 1.01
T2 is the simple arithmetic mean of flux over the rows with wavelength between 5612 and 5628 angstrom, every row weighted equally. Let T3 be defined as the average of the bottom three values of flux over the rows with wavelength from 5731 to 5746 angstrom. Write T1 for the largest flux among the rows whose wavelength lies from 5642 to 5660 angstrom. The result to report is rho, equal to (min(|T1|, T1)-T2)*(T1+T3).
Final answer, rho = 6.7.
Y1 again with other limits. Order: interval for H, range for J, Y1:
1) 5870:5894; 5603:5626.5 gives 0.963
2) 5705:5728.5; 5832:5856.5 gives 1.000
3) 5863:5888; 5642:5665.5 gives 0.962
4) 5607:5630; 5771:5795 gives 1.034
